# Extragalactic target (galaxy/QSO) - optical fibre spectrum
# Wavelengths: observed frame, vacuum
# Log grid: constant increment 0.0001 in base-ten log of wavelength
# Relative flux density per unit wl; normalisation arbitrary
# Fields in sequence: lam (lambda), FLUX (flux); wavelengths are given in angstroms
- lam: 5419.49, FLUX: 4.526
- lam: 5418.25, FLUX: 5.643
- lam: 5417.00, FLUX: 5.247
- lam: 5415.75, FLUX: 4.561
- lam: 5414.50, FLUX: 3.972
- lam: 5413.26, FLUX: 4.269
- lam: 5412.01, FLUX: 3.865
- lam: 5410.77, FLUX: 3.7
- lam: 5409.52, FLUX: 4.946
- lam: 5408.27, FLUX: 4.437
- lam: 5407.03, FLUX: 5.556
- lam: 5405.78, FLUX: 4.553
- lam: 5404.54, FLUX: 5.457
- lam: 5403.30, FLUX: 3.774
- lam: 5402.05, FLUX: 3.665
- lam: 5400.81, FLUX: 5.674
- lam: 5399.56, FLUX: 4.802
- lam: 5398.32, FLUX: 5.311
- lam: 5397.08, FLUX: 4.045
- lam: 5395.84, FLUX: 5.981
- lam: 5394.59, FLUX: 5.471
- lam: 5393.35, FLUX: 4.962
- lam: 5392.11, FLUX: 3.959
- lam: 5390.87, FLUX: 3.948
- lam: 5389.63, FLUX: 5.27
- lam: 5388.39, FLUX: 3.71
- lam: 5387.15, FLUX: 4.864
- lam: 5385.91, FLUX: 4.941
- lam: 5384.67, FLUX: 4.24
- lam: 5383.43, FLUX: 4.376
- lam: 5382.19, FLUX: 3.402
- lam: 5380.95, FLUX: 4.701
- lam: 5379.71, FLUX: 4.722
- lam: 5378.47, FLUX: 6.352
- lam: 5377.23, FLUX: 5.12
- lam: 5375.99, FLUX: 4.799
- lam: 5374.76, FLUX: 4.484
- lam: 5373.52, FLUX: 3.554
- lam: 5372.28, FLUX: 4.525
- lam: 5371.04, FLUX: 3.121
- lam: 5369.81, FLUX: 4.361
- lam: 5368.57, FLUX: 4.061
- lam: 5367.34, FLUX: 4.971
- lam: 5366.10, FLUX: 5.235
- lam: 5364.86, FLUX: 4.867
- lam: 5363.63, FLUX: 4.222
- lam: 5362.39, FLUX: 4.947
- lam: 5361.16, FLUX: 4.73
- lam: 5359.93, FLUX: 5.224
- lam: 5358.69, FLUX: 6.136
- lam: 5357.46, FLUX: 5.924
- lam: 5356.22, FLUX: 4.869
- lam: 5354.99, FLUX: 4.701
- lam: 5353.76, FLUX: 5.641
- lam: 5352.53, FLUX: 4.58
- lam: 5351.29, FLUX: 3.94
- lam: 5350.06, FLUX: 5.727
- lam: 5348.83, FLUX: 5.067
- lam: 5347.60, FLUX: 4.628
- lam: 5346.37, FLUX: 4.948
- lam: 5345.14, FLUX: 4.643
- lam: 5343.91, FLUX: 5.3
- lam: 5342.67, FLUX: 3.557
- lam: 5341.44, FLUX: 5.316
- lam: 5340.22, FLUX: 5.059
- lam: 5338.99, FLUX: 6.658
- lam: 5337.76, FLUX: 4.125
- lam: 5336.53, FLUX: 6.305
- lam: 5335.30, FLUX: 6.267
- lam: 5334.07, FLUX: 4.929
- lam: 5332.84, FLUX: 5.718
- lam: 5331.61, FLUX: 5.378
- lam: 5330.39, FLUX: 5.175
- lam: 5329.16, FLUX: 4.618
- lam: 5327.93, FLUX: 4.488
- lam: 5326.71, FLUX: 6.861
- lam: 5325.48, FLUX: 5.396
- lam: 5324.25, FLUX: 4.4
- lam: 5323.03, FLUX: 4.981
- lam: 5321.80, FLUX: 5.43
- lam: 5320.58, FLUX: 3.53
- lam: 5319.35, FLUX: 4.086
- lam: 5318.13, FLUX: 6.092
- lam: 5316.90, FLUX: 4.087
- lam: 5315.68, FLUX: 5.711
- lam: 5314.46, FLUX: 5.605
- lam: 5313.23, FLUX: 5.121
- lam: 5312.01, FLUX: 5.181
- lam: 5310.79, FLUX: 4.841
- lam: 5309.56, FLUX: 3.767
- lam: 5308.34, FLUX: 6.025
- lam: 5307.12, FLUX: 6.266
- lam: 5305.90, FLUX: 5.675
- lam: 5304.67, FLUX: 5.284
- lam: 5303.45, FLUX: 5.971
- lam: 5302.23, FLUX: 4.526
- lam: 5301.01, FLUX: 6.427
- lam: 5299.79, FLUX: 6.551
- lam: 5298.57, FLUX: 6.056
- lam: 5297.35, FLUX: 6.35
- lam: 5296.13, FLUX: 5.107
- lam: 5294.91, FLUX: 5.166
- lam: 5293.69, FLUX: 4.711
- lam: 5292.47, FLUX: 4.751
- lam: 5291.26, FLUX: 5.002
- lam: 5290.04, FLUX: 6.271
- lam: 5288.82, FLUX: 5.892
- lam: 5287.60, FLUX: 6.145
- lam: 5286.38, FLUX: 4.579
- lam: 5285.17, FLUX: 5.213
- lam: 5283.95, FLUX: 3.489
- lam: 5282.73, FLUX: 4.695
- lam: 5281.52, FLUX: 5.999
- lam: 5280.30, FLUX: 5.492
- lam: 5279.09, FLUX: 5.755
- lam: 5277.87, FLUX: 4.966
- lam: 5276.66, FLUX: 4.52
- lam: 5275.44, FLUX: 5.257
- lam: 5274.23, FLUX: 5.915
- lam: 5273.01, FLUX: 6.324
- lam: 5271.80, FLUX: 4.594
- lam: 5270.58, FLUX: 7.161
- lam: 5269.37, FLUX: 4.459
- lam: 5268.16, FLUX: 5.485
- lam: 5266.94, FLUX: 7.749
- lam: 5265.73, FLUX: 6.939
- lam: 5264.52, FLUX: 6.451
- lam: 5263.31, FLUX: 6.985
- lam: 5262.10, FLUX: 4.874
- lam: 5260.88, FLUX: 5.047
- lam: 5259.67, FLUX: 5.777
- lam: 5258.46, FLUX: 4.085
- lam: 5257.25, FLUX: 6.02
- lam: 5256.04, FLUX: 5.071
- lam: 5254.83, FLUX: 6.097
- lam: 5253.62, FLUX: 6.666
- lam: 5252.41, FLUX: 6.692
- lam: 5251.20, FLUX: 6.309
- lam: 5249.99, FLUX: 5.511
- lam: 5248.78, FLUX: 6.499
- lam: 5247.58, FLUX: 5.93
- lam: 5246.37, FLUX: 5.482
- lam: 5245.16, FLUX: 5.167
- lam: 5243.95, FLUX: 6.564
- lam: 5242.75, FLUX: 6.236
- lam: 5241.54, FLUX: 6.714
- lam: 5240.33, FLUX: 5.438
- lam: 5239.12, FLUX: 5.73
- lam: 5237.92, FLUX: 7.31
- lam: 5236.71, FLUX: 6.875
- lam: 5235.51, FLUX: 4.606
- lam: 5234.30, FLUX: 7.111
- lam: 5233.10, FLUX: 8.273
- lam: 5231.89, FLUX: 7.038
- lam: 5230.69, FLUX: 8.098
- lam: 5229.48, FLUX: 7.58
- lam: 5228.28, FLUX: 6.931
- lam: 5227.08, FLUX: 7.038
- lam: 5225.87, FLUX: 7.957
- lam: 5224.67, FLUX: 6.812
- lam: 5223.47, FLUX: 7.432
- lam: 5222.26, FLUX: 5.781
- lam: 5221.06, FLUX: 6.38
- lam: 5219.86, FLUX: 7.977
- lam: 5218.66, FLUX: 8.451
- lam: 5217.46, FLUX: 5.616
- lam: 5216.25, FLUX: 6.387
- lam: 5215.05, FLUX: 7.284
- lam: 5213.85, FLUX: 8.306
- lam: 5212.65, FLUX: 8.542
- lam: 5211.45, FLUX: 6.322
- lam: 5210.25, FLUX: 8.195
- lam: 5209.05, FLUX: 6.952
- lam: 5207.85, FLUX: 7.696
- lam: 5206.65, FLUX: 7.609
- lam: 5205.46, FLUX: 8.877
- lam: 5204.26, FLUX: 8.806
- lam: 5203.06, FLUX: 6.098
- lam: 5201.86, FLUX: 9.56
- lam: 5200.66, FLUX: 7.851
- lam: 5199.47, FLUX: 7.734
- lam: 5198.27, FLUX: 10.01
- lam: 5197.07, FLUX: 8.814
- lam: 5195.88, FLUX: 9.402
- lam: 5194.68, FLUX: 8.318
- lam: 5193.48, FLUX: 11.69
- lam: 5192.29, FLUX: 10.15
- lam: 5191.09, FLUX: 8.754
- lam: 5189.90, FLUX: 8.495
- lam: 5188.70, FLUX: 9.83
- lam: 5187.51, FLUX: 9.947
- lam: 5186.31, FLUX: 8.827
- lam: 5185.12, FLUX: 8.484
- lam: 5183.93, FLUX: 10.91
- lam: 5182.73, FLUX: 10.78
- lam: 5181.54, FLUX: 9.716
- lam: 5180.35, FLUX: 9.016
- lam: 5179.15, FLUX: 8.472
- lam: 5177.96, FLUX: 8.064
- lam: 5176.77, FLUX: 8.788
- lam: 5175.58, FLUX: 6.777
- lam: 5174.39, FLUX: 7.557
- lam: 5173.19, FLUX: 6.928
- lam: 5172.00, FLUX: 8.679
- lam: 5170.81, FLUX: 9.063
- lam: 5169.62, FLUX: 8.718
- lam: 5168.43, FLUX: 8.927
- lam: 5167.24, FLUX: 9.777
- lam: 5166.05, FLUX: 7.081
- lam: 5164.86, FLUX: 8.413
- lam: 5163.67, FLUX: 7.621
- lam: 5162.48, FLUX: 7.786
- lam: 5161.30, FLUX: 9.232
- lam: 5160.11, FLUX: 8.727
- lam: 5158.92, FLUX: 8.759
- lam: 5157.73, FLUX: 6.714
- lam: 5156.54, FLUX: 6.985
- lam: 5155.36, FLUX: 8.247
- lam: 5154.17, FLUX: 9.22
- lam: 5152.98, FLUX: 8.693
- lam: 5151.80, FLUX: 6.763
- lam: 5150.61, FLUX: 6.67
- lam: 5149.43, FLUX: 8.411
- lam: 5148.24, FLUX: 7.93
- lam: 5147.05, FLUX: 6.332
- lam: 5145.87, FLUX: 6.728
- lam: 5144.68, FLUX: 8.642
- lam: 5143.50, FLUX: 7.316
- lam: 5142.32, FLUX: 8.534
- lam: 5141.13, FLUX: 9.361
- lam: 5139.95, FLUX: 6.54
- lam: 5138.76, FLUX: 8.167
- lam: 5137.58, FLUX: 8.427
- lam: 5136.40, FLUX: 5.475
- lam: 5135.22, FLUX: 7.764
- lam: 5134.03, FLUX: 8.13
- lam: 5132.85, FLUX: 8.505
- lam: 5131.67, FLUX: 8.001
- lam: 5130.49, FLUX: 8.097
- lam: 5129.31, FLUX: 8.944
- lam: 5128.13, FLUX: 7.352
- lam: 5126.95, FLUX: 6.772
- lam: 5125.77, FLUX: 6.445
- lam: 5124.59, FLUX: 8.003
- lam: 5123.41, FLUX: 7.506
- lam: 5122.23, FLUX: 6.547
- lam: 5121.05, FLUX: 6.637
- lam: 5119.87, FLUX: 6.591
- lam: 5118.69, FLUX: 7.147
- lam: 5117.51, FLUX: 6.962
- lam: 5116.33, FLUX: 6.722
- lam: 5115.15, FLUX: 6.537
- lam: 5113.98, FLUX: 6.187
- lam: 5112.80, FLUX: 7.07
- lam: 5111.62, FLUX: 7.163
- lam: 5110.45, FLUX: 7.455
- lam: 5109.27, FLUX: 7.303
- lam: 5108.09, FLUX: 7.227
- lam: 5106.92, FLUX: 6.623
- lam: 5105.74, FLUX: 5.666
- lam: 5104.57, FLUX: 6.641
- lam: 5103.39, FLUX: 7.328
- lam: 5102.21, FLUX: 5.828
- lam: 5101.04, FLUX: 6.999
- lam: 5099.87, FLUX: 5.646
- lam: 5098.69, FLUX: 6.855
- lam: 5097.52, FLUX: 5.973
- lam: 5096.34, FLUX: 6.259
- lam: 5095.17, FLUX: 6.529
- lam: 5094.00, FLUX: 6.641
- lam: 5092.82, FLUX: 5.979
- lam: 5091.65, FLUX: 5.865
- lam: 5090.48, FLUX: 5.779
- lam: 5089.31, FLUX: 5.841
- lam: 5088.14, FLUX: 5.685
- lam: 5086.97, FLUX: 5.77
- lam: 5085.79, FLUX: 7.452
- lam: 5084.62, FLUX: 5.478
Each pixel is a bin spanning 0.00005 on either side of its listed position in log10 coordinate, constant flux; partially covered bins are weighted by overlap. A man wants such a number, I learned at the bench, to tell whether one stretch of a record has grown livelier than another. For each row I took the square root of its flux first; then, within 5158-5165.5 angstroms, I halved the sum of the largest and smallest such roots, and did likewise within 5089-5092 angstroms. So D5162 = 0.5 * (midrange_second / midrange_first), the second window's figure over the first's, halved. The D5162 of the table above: 0.416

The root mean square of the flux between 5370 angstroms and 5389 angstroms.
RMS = 4.5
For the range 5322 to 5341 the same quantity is 5.4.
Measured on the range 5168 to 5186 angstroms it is 8.8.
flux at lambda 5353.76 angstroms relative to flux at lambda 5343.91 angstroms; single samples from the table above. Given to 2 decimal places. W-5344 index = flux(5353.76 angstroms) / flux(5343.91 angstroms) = 1.06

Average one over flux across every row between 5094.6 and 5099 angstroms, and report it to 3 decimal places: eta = 0.157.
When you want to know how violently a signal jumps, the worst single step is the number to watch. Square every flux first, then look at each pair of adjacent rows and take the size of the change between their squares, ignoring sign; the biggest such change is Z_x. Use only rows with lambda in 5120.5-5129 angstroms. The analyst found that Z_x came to 22.5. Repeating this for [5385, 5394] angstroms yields 14.0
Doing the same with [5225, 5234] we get 18.9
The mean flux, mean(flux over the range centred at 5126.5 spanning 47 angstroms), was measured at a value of 7.33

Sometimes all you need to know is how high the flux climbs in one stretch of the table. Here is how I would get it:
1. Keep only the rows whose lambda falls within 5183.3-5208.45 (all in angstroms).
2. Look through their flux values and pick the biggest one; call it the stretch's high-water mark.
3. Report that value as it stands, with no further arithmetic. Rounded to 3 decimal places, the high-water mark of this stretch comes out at 11.690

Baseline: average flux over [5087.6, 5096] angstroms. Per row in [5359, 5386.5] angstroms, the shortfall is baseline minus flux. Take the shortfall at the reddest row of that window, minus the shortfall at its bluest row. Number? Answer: 0.3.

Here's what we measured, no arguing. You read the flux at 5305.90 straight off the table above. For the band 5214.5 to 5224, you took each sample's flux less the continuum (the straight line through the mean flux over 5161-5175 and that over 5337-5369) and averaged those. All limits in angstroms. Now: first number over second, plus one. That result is -11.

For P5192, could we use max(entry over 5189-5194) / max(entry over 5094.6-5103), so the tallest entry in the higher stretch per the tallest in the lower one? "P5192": 1.7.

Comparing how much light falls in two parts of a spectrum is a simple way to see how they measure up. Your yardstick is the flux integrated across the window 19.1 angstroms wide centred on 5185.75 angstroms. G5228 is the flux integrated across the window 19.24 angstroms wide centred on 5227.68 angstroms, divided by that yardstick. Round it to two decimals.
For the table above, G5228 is 0.77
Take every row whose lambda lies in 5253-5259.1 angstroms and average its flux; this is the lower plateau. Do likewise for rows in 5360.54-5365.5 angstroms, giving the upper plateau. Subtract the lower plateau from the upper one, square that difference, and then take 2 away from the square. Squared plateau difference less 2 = -1.2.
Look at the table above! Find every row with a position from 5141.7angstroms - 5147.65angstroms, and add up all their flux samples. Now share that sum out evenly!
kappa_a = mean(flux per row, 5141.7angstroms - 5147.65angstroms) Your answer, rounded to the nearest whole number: 8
